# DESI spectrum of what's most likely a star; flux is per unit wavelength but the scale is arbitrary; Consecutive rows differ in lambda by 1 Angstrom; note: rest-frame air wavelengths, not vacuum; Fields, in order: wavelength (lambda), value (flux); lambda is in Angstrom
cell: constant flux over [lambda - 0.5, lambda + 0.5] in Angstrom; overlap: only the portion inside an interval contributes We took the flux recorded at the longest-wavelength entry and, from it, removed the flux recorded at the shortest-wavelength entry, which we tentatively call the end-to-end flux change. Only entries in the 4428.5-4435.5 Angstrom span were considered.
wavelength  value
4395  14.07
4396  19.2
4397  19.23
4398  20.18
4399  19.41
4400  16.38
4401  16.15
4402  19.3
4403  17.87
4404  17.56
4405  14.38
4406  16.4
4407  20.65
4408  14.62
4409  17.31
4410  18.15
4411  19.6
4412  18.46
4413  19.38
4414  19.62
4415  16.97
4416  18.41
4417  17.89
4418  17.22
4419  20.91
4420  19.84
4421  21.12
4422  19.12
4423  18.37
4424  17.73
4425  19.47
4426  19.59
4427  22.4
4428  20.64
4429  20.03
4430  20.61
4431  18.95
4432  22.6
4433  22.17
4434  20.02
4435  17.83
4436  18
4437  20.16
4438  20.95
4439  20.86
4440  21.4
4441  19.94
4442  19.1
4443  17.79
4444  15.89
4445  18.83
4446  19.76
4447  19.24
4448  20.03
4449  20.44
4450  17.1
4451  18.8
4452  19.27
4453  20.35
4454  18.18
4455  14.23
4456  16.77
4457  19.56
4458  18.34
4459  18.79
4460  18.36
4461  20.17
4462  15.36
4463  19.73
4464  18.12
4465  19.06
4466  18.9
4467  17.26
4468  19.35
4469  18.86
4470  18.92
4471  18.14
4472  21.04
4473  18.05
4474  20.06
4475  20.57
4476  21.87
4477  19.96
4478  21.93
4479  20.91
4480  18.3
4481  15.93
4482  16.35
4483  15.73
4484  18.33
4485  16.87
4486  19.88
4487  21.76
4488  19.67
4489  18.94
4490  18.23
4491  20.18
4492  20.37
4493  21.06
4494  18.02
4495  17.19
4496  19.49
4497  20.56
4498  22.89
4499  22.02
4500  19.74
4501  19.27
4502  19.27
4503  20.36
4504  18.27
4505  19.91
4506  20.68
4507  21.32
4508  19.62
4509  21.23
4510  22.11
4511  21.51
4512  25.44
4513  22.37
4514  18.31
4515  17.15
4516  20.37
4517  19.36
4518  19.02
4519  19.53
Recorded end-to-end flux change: -2.2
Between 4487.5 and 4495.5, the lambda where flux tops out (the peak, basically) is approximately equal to 4493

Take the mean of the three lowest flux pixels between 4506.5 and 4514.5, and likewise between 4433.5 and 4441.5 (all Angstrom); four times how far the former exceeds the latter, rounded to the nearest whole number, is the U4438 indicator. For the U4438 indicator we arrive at 5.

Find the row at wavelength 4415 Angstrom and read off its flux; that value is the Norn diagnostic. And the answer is 16.97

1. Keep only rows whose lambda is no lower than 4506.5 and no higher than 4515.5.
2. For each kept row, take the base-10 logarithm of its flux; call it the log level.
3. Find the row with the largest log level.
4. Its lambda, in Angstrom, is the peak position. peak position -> 4512 Angstrom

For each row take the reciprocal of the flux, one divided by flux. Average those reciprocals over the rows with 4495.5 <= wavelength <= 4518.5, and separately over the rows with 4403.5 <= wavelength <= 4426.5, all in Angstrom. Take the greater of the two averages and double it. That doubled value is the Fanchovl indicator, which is 0.110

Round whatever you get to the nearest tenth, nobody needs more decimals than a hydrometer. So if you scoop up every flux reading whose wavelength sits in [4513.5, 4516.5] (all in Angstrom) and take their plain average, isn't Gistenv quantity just 18.6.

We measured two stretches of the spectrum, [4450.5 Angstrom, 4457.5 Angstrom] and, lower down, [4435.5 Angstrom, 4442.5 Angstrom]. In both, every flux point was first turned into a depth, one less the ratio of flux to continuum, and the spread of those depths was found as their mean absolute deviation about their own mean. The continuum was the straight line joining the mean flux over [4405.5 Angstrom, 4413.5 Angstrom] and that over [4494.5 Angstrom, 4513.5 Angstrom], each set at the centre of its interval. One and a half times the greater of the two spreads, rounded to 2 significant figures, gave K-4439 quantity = 0.12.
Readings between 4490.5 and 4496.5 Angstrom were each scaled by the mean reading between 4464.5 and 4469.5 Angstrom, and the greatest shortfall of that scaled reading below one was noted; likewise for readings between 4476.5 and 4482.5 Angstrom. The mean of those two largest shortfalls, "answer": 0.11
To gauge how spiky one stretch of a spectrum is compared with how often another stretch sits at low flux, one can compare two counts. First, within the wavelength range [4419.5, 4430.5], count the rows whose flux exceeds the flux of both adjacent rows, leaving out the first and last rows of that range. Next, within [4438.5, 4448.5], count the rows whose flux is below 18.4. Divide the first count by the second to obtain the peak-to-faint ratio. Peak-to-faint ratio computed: 1.0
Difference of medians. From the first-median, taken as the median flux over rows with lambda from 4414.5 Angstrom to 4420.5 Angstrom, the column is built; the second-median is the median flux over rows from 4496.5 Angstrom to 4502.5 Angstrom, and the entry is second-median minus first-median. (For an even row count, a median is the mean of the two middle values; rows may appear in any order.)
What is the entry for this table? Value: 2.0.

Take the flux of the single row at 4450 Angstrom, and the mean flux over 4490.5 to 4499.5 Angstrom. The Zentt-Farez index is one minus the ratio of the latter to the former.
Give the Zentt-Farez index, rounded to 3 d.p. -0.181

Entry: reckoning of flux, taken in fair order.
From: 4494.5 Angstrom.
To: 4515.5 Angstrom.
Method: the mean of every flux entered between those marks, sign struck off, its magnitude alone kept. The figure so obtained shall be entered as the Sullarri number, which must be 20.4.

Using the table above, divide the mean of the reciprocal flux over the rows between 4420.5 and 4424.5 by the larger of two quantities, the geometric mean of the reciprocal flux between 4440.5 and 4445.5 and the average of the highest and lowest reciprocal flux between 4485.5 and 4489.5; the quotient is 0.96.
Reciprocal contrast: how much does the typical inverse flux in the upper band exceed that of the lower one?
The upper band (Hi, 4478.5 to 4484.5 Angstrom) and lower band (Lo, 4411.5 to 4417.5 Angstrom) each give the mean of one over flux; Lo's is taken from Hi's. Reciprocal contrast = 0.003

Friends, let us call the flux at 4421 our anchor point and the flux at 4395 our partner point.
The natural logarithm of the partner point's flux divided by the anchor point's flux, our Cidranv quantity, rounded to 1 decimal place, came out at -0.4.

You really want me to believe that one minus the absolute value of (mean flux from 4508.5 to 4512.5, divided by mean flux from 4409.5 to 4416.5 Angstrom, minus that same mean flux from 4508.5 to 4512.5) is -20.4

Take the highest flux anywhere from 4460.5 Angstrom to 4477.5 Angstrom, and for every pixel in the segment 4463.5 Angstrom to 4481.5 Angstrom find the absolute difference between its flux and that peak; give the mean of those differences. 2.6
